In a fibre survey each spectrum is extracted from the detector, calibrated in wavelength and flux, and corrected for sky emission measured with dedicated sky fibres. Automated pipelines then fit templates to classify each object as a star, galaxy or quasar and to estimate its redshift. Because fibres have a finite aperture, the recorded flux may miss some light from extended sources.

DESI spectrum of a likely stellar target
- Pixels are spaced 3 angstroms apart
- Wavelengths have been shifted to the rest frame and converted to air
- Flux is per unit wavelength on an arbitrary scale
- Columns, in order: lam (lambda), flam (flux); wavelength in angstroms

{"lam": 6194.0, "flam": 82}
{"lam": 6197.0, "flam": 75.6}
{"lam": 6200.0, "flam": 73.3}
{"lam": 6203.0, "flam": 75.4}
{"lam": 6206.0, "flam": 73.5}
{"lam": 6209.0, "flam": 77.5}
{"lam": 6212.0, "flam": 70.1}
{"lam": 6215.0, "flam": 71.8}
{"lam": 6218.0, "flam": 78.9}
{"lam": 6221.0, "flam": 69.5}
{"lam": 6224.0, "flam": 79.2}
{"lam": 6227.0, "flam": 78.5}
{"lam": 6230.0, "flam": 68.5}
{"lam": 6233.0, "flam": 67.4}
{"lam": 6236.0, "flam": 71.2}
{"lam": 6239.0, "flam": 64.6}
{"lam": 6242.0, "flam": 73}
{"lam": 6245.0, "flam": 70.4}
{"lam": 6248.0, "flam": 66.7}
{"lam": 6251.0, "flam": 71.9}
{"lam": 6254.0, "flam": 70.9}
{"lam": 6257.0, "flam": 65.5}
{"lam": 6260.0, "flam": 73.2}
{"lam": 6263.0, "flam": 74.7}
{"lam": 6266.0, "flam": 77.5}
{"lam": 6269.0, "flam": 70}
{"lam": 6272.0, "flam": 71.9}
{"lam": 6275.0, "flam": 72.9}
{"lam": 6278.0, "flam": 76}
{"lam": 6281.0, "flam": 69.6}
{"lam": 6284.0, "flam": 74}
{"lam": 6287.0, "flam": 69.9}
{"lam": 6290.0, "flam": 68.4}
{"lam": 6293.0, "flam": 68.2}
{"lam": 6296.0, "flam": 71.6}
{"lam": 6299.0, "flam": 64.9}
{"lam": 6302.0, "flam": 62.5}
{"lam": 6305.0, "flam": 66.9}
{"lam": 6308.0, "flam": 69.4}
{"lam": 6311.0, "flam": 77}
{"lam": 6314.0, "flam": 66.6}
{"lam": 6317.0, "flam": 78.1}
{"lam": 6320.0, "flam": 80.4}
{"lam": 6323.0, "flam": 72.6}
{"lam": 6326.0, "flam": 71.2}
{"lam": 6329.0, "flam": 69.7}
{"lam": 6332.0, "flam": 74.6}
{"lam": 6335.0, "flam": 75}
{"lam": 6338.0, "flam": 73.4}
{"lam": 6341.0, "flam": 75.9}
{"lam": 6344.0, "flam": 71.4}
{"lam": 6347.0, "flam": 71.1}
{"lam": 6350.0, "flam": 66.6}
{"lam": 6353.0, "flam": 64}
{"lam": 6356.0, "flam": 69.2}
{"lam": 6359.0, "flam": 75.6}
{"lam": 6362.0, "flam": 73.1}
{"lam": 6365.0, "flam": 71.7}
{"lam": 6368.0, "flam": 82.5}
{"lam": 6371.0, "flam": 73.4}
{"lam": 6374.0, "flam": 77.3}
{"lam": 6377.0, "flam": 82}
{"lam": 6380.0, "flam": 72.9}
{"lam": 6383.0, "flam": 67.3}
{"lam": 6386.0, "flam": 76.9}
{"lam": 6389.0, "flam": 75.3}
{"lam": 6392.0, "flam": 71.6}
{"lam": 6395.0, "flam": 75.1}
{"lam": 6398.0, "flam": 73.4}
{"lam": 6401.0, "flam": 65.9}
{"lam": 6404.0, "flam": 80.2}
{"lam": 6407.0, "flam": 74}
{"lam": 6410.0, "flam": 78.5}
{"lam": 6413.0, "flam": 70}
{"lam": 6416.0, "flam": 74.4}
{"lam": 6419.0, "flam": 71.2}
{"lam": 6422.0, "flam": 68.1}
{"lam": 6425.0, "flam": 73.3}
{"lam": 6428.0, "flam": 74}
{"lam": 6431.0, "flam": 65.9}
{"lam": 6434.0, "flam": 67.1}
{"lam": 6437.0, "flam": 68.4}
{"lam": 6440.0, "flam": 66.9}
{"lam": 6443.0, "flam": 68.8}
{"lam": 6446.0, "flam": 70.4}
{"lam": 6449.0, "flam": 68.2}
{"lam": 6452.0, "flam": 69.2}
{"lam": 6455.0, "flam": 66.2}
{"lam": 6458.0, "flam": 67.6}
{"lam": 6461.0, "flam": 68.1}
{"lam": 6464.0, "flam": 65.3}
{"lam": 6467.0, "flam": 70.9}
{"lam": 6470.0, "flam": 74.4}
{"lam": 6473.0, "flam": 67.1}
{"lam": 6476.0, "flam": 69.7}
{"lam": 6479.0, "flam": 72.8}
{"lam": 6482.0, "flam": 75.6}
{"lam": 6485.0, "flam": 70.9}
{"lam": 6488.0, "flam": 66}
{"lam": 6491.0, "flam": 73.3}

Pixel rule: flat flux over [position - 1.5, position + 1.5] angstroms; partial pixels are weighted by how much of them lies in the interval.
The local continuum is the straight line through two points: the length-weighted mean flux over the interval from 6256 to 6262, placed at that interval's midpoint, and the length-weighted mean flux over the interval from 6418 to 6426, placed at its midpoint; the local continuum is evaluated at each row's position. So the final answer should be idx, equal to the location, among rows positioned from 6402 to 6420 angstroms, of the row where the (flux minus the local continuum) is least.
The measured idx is 6413.0 angstroms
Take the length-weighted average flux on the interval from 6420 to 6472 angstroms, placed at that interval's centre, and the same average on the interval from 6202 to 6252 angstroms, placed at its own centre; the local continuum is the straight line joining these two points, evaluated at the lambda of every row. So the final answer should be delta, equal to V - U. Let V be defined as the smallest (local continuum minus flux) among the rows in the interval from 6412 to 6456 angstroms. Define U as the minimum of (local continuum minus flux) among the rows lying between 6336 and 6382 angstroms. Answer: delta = 7.4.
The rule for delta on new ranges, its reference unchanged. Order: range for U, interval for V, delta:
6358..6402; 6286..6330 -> 2.8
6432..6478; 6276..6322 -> -3.8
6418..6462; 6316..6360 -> -4.8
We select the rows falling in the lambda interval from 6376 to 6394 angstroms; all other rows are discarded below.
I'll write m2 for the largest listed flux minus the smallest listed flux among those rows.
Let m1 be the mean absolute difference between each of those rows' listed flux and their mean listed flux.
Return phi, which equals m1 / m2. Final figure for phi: 0.25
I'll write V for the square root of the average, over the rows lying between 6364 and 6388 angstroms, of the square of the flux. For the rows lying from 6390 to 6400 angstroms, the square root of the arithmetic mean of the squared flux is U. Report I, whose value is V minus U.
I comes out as 2.3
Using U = 73.4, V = 75.7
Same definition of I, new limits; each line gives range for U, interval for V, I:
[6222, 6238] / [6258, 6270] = 0.8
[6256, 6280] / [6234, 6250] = -3.5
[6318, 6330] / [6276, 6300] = -3.2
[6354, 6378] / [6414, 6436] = -5.1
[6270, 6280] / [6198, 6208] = 0.5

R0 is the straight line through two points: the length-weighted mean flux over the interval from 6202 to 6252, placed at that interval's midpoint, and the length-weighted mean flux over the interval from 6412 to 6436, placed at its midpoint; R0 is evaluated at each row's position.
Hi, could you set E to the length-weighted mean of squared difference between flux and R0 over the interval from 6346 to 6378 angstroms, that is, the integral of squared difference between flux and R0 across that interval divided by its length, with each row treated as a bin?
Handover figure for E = 36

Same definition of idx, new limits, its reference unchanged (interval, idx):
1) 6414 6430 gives 6422.0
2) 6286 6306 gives 6302.0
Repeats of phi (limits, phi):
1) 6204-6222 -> 0.33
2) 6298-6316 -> 0.24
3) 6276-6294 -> 0.34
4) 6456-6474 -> 0.27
